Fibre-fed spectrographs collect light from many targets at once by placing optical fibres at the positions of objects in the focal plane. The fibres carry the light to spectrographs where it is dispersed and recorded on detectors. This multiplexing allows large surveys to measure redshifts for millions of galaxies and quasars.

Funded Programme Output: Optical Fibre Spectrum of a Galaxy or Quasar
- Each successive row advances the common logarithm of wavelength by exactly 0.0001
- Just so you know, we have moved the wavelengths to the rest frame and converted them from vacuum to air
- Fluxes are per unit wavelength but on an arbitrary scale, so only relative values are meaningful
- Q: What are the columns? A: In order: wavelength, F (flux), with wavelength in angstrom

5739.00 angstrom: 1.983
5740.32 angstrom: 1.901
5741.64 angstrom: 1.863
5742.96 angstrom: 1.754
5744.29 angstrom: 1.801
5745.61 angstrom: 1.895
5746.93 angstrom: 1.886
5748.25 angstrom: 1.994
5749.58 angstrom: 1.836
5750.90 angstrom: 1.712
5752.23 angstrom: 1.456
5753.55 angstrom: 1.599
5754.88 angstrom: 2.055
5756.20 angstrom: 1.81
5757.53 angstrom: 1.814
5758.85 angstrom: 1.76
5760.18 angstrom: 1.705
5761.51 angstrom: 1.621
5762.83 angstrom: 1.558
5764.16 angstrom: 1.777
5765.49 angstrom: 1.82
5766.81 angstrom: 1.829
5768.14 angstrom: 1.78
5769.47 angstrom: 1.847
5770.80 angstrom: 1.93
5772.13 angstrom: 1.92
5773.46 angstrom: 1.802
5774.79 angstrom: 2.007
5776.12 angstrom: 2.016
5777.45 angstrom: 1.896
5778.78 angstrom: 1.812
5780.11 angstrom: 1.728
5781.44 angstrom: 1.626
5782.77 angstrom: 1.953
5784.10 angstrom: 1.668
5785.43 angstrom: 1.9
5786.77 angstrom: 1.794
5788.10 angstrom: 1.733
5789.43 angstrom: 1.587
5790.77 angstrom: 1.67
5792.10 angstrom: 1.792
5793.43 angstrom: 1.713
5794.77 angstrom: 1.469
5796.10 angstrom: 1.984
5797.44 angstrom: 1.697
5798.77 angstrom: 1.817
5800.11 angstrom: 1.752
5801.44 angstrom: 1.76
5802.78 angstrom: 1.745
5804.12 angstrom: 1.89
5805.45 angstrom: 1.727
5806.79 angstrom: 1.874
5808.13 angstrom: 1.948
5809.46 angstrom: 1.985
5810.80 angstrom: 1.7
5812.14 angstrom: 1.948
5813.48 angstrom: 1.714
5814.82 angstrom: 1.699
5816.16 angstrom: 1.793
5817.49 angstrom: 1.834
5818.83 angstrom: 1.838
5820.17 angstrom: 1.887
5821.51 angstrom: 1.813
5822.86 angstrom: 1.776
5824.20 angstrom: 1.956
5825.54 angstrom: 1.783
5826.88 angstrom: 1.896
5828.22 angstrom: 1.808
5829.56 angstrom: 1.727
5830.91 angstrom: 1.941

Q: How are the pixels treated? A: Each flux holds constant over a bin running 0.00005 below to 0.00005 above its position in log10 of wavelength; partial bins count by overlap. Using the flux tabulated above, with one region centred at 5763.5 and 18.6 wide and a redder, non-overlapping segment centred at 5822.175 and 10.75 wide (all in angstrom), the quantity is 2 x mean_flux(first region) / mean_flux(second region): 1.95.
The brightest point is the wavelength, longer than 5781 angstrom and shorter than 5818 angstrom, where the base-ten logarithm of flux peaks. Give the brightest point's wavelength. 5809.46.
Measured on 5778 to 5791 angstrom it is 5782.77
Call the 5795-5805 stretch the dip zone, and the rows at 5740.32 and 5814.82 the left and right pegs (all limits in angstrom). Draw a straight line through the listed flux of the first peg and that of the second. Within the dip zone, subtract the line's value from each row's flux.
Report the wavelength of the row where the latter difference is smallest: 5797.44 angstrom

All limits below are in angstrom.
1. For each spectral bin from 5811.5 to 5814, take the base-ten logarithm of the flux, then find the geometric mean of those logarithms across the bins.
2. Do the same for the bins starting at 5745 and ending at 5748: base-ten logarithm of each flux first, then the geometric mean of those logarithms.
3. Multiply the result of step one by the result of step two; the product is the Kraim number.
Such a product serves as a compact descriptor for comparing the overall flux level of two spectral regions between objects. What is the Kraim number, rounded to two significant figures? 0.072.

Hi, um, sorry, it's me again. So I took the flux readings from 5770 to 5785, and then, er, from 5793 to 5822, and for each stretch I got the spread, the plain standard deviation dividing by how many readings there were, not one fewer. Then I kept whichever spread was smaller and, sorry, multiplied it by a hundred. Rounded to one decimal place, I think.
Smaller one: 11.7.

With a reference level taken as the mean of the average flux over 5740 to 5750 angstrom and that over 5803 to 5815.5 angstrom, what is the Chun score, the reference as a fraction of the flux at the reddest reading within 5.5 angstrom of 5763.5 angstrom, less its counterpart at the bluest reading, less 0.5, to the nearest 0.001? -0.512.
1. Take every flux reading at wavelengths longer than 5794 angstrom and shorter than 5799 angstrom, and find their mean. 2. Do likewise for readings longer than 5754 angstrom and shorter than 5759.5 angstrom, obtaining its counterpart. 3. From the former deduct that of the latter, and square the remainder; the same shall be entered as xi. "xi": 0.014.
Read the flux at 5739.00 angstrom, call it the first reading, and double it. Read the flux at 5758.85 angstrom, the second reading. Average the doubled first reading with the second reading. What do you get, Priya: 2.86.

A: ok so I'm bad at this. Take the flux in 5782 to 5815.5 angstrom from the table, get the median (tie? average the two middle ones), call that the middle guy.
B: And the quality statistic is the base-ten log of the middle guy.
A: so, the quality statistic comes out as 0.244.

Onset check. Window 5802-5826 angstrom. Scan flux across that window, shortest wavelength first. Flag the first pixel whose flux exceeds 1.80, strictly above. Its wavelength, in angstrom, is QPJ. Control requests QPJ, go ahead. 5804.12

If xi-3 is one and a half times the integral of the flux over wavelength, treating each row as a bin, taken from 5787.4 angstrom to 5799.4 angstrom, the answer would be 30.9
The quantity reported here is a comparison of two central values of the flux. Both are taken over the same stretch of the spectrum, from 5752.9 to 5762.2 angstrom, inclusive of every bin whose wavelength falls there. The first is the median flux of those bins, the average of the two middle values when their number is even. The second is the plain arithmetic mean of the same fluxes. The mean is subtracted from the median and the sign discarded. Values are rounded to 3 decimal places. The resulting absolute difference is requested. 0.006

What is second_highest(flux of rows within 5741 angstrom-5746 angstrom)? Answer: 1.863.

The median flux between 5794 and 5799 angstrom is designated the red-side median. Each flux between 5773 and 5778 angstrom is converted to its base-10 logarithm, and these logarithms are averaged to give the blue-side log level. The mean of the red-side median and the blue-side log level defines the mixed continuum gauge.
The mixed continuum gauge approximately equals 1.02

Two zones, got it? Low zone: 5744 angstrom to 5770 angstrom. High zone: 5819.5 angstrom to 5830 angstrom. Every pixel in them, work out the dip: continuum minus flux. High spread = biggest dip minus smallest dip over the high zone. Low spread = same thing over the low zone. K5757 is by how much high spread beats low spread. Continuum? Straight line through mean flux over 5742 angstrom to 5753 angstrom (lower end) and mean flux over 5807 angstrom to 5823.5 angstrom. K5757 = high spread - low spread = -0.4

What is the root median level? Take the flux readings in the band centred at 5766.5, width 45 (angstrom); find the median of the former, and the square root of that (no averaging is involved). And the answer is 1.35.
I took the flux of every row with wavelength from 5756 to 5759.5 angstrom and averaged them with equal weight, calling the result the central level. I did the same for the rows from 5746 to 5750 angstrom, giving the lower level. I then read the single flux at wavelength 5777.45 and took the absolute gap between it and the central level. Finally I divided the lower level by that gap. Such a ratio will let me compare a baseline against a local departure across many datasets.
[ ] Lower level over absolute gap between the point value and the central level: 19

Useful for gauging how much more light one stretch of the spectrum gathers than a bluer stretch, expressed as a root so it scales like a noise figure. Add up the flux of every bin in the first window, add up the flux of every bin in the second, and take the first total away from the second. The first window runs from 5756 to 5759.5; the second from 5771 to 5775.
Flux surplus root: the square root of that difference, 0.59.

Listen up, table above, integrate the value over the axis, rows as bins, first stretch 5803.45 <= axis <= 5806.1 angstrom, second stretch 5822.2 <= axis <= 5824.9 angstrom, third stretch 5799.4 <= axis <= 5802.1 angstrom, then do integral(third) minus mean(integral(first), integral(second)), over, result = -0.2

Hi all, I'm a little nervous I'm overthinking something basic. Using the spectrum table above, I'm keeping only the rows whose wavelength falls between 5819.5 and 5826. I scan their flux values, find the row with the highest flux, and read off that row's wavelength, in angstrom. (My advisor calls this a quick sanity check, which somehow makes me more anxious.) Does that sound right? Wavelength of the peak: 5824.20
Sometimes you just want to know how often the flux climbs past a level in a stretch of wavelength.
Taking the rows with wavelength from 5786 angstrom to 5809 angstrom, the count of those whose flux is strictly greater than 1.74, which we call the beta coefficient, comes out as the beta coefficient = 10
